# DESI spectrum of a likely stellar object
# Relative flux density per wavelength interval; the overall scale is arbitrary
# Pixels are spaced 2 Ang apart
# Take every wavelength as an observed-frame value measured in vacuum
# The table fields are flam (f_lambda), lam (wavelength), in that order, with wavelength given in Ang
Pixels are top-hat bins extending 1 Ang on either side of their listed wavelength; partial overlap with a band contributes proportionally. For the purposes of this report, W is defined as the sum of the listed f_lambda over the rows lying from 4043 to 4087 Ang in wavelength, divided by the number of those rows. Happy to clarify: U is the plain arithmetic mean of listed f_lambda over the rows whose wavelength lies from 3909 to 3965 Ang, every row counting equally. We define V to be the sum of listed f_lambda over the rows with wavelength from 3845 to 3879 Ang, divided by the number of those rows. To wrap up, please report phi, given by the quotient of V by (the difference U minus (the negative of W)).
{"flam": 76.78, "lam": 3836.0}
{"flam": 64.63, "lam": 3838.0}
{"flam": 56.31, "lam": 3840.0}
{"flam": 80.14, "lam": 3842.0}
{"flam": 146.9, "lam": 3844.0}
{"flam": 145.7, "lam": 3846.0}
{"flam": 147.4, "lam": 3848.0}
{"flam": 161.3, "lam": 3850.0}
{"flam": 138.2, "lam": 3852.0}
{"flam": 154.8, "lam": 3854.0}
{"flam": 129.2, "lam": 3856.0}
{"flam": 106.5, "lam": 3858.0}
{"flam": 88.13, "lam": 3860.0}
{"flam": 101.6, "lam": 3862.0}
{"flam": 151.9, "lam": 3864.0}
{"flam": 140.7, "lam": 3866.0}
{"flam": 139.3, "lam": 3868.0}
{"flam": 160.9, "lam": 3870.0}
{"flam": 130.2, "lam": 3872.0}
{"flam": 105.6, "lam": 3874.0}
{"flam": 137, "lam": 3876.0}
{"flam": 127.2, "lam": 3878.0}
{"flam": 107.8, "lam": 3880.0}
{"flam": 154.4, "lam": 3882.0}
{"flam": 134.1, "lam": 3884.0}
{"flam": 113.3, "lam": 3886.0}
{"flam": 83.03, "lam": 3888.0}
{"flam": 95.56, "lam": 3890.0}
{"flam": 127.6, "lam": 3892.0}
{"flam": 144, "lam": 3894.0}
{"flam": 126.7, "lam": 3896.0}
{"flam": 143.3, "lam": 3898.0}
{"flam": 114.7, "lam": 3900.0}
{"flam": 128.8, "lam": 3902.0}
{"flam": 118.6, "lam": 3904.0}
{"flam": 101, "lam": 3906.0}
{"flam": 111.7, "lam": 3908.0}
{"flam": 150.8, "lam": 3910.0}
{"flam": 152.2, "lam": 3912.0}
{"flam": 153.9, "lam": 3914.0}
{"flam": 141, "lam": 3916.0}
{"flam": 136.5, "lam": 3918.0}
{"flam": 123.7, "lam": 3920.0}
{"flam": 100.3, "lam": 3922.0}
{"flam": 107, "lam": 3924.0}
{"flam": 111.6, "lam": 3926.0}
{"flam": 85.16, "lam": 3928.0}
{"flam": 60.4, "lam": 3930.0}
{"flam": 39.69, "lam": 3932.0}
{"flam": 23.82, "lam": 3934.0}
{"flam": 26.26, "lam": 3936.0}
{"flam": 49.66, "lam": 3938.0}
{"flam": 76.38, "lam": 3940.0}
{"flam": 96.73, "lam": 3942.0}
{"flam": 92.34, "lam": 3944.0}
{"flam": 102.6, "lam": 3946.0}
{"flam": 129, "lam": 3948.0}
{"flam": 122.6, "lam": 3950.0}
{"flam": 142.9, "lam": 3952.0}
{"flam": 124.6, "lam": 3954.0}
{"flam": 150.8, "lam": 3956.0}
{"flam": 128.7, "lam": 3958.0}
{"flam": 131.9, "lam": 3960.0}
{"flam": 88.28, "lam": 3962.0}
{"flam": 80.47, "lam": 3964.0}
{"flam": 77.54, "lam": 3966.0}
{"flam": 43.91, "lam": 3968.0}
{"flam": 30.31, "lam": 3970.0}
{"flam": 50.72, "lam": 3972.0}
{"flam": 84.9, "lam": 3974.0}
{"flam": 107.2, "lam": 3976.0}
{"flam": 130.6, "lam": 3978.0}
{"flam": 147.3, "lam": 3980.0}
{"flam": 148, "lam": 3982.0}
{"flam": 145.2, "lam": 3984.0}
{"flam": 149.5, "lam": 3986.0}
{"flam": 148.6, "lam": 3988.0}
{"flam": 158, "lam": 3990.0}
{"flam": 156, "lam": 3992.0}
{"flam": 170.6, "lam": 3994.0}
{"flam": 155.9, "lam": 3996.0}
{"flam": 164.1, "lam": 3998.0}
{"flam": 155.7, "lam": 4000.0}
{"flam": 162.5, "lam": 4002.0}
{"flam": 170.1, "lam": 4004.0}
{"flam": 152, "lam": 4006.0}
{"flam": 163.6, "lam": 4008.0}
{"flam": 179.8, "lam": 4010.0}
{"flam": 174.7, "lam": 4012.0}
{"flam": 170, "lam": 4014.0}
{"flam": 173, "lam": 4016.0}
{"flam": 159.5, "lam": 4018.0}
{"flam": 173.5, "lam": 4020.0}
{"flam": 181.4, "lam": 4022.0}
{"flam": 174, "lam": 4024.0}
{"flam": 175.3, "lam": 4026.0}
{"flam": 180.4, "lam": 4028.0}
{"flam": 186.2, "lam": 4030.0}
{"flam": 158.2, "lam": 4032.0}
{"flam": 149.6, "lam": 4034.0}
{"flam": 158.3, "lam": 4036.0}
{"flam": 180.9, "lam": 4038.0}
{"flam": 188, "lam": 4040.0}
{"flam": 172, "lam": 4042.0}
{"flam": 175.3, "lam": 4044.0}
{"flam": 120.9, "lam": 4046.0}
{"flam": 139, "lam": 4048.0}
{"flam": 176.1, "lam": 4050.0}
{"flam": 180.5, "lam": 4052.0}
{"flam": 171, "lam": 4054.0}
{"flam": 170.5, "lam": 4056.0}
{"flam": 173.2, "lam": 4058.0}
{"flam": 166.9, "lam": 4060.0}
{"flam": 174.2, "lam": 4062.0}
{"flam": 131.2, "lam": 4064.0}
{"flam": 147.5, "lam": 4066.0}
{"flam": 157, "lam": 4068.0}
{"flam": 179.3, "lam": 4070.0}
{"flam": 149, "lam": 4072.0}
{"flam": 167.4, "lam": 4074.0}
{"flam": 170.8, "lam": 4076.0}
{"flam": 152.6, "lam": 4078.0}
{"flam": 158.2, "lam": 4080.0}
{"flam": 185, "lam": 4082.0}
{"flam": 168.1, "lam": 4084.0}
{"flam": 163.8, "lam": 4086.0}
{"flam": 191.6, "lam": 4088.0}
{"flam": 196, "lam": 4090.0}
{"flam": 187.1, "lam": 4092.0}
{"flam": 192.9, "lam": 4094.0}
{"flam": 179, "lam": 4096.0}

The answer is 0.50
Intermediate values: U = 104.6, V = 133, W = 163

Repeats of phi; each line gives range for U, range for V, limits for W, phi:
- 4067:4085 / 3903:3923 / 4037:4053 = 0.39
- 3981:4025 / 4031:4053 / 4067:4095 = 0.49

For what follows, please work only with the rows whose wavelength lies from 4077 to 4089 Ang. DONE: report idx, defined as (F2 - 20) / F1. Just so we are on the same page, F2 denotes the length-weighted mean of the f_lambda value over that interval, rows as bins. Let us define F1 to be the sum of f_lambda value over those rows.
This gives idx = 0.147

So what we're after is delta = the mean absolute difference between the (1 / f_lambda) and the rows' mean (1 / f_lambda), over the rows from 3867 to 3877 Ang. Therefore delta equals 0.0008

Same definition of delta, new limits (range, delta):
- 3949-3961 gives 0.0005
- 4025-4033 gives 0.0003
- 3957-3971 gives 0.0071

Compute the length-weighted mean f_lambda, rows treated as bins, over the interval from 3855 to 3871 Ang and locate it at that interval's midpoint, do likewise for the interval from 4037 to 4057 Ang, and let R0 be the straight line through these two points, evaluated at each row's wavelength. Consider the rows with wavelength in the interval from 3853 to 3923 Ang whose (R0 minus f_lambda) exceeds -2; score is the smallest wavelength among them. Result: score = 3858.0 Ang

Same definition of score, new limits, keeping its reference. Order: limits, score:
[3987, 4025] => 3988.0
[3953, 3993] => 3954.0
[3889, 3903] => 3890.0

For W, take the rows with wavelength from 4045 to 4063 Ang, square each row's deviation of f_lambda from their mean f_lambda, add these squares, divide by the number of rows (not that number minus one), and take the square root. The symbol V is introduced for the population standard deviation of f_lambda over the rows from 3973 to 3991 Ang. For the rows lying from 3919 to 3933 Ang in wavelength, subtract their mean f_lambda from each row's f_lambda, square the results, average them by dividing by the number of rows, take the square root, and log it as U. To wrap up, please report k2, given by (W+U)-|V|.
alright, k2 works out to 24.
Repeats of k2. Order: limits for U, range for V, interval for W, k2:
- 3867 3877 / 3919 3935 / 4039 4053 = 7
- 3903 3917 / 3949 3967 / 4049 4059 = -2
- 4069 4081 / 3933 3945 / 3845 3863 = 5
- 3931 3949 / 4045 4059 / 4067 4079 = 25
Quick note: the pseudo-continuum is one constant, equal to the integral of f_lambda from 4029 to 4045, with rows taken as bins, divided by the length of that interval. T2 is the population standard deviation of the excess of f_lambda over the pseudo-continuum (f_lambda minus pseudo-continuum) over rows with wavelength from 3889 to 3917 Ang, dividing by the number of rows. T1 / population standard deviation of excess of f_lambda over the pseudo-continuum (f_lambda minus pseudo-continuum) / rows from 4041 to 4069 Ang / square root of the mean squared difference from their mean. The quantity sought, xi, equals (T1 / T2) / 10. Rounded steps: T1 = 18.2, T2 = 18.4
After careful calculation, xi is 0.099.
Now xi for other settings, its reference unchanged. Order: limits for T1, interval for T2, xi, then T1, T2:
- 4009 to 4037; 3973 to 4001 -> 0.046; 10.3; 22.1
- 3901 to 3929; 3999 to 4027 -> 0.243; 20.8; 8.6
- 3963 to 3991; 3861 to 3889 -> 0.200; 43.5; 21.7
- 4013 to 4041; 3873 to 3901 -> 0.058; 11.2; 19.4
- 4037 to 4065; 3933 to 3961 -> 0.048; 19.4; 40.2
